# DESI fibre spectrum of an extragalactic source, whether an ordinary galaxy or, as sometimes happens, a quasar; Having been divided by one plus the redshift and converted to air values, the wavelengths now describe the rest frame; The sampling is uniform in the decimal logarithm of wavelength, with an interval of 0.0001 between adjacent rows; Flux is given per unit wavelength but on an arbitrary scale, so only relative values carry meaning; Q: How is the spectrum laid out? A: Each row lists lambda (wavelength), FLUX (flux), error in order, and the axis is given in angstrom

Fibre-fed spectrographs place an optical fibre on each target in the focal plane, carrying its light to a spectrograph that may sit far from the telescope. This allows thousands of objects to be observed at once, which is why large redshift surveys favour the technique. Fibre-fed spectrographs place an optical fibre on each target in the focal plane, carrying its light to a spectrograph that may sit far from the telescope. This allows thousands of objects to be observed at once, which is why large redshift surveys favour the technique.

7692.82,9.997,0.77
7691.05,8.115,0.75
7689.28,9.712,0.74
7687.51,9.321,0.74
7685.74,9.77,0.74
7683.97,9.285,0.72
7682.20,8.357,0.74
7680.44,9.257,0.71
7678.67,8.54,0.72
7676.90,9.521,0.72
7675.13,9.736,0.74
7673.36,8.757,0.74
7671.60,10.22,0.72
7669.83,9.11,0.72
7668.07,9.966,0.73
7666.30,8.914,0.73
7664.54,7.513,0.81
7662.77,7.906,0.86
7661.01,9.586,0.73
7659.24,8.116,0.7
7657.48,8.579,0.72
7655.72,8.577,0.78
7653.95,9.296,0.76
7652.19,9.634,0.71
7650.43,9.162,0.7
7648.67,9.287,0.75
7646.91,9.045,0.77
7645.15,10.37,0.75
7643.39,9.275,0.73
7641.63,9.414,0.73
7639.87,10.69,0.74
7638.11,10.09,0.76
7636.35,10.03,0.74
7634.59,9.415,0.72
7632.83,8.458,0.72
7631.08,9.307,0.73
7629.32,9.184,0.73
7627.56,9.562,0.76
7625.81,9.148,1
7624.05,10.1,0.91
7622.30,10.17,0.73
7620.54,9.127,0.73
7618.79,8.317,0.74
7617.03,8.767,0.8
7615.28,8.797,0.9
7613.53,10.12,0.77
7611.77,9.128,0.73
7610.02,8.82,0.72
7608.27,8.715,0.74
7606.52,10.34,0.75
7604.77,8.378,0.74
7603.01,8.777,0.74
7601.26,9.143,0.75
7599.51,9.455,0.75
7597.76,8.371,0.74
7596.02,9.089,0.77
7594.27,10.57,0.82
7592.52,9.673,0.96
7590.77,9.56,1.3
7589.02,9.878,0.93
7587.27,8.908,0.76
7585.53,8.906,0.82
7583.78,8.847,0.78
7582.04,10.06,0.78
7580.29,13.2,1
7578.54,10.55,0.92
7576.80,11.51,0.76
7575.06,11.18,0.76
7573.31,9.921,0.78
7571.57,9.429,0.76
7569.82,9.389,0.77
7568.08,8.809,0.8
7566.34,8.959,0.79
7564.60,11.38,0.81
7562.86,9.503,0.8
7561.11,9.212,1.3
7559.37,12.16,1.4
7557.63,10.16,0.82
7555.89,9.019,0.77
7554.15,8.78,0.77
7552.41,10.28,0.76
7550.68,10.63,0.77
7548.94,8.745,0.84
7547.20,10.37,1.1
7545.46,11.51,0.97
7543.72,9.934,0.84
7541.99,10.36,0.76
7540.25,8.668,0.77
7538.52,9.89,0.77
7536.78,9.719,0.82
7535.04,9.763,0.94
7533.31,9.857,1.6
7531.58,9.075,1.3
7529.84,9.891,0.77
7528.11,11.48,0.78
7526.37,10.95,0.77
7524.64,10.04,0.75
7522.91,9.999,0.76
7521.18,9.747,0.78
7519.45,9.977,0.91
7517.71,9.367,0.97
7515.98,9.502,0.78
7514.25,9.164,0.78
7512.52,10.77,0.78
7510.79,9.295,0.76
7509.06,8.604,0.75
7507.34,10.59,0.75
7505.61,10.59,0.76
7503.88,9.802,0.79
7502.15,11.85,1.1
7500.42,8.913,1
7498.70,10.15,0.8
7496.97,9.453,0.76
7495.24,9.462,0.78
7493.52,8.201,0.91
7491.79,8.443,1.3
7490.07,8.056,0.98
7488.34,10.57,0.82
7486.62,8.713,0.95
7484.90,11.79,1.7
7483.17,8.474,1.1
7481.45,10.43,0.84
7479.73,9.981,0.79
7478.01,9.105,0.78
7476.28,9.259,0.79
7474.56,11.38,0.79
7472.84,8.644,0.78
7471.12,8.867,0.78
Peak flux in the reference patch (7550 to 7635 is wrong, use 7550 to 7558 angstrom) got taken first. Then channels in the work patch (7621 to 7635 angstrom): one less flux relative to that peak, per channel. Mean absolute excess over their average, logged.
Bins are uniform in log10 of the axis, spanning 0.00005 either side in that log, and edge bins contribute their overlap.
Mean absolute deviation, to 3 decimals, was 0.037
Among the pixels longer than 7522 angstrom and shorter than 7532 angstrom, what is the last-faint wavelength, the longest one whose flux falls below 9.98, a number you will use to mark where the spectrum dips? 7531.58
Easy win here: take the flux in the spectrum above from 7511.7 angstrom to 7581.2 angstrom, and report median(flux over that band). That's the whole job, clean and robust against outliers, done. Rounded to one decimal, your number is 9.9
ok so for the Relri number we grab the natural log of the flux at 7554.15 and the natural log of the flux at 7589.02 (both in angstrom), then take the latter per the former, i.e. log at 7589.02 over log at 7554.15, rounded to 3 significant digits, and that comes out 1.05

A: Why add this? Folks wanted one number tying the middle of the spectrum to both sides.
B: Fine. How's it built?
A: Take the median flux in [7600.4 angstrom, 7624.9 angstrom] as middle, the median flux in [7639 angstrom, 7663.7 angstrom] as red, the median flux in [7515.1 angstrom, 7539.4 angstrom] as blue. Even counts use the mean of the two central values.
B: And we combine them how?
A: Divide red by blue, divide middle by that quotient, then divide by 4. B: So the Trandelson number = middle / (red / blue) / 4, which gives 2.387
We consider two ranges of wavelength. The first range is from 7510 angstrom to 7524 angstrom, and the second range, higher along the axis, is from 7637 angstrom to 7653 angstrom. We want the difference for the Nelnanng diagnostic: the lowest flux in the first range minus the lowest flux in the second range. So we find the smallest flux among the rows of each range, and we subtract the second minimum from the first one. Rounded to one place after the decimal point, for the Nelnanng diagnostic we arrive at 0.1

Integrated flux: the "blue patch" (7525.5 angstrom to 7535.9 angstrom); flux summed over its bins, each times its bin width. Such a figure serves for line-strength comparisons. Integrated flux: 106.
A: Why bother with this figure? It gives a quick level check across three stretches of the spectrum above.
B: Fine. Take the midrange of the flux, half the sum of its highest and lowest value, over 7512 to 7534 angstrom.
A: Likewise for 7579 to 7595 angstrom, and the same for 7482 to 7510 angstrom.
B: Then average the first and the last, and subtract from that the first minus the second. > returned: 10.9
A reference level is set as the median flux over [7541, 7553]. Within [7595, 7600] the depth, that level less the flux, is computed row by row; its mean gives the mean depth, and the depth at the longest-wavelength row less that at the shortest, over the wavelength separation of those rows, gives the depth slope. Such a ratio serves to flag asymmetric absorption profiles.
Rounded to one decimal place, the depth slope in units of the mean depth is -0.1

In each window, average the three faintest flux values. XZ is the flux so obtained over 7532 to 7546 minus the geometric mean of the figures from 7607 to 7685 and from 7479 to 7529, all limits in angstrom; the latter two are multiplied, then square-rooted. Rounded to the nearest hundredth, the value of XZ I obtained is 1.35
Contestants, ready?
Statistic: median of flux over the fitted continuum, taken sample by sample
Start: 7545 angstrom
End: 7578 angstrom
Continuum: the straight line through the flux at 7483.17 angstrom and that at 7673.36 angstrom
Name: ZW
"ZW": 1.15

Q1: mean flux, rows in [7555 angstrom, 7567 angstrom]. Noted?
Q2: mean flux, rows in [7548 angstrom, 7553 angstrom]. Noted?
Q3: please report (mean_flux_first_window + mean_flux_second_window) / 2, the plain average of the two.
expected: 10.0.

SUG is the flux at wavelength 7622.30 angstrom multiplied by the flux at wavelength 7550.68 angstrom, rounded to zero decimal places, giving 108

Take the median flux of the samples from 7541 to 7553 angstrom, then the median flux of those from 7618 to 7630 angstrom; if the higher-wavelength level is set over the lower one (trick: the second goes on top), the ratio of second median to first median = 0.89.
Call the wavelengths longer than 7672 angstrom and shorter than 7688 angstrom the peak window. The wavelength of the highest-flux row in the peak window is 7685.74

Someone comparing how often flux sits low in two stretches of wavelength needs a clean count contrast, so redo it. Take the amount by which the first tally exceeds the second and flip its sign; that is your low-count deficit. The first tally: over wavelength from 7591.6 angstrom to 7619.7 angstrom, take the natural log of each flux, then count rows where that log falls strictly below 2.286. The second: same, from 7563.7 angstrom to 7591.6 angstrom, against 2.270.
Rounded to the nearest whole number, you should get -5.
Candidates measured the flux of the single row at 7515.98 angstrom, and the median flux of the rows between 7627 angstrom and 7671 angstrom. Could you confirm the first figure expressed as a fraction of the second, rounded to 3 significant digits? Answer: 1.02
